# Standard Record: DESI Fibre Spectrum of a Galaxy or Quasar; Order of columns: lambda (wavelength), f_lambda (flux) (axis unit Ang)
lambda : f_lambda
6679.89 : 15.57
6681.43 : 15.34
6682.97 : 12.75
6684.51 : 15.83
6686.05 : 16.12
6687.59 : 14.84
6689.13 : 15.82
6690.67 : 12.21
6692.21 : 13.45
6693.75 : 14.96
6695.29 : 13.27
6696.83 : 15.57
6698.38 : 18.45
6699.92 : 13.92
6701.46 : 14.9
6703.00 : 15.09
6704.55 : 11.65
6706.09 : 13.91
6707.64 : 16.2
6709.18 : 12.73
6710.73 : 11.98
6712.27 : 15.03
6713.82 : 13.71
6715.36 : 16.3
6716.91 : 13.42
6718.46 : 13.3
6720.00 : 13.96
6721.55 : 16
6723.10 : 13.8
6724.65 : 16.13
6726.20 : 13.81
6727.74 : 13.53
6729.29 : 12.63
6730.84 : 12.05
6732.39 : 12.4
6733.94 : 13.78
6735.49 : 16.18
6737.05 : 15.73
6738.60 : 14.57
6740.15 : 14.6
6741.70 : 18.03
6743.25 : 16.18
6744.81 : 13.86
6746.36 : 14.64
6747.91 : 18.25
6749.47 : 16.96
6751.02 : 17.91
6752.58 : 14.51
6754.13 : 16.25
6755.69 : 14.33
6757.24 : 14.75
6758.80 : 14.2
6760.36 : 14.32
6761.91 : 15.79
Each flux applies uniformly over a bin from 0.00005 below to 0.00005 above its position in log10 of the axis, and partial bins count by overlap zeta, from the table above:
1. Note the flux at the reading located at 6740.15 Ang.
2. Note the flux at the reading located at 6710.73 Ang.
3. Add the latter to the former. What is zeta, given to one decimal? 26.6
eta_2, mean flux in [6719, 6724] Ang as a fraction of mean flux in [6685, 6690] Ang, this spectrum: 0.94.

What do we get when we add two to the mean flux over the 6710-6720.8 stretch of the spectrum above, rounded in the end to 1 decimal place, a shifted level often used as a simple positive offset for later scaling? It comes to 16.0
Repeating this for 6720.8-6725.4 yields 17.3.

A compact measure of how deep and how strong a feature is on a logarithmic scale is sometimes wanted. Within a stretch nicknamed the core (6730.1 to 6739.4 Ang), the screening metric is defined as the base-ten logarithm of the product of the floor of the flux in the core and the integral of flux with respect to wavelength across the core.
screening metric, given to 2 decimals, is 3.20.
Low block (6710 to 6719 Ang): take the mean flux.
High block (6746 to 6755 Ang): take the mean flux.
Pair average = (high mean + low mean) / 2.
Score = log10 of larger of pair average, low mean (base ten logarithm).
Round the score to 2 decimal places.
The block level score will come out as 1.18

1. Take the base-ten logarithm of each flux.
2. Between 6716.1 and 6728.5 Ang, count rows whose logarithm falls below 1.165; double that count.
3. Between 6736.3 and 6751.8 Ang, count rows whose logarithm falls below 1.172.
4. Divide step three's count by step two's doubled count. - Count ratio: 0.33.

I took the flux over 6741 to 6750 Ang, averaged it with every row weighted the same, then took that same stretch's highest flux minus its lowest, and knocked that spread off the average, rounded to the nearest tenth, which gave 11.9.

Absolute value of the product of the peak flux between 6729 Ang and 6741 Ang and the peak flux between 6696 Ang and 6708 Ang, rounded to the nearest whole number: 299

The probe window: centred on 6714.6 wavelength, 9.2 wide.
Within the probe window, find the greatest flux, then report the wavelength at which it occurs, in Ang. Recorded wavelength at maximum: 6715.36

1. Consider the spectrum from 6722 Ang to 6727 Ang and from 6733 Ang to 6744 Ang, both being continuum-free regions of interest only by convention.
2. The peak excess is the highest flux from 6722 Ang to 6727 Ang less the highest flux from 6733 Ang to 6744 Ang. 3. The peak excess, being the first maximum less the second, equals -1.9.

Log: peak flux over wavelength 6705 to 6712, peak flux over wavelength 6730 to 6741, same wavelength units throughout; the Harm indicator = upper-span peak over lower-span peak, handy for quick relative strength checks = 1.00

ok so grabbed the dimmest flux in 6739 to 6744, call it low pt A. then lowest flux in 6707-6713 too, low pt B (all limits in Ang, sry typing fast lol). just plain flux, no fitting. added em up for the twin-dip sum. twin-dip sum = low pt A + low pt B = 26.6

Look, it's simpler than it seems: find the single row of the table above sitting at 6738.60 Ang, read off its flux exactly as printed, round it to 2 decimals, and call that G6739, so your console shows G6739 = 14.57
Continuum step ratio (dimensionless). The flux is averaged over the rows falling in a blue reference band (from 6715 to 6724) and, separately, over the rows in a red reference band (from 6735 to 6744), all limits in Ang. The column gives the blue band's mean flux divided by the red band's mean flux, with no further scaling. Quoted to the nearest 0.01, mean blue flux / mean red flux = 0.91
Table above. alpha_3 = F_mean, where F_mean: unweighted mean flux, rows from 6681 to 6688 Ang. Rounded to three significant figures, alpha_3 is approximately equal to 15.0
